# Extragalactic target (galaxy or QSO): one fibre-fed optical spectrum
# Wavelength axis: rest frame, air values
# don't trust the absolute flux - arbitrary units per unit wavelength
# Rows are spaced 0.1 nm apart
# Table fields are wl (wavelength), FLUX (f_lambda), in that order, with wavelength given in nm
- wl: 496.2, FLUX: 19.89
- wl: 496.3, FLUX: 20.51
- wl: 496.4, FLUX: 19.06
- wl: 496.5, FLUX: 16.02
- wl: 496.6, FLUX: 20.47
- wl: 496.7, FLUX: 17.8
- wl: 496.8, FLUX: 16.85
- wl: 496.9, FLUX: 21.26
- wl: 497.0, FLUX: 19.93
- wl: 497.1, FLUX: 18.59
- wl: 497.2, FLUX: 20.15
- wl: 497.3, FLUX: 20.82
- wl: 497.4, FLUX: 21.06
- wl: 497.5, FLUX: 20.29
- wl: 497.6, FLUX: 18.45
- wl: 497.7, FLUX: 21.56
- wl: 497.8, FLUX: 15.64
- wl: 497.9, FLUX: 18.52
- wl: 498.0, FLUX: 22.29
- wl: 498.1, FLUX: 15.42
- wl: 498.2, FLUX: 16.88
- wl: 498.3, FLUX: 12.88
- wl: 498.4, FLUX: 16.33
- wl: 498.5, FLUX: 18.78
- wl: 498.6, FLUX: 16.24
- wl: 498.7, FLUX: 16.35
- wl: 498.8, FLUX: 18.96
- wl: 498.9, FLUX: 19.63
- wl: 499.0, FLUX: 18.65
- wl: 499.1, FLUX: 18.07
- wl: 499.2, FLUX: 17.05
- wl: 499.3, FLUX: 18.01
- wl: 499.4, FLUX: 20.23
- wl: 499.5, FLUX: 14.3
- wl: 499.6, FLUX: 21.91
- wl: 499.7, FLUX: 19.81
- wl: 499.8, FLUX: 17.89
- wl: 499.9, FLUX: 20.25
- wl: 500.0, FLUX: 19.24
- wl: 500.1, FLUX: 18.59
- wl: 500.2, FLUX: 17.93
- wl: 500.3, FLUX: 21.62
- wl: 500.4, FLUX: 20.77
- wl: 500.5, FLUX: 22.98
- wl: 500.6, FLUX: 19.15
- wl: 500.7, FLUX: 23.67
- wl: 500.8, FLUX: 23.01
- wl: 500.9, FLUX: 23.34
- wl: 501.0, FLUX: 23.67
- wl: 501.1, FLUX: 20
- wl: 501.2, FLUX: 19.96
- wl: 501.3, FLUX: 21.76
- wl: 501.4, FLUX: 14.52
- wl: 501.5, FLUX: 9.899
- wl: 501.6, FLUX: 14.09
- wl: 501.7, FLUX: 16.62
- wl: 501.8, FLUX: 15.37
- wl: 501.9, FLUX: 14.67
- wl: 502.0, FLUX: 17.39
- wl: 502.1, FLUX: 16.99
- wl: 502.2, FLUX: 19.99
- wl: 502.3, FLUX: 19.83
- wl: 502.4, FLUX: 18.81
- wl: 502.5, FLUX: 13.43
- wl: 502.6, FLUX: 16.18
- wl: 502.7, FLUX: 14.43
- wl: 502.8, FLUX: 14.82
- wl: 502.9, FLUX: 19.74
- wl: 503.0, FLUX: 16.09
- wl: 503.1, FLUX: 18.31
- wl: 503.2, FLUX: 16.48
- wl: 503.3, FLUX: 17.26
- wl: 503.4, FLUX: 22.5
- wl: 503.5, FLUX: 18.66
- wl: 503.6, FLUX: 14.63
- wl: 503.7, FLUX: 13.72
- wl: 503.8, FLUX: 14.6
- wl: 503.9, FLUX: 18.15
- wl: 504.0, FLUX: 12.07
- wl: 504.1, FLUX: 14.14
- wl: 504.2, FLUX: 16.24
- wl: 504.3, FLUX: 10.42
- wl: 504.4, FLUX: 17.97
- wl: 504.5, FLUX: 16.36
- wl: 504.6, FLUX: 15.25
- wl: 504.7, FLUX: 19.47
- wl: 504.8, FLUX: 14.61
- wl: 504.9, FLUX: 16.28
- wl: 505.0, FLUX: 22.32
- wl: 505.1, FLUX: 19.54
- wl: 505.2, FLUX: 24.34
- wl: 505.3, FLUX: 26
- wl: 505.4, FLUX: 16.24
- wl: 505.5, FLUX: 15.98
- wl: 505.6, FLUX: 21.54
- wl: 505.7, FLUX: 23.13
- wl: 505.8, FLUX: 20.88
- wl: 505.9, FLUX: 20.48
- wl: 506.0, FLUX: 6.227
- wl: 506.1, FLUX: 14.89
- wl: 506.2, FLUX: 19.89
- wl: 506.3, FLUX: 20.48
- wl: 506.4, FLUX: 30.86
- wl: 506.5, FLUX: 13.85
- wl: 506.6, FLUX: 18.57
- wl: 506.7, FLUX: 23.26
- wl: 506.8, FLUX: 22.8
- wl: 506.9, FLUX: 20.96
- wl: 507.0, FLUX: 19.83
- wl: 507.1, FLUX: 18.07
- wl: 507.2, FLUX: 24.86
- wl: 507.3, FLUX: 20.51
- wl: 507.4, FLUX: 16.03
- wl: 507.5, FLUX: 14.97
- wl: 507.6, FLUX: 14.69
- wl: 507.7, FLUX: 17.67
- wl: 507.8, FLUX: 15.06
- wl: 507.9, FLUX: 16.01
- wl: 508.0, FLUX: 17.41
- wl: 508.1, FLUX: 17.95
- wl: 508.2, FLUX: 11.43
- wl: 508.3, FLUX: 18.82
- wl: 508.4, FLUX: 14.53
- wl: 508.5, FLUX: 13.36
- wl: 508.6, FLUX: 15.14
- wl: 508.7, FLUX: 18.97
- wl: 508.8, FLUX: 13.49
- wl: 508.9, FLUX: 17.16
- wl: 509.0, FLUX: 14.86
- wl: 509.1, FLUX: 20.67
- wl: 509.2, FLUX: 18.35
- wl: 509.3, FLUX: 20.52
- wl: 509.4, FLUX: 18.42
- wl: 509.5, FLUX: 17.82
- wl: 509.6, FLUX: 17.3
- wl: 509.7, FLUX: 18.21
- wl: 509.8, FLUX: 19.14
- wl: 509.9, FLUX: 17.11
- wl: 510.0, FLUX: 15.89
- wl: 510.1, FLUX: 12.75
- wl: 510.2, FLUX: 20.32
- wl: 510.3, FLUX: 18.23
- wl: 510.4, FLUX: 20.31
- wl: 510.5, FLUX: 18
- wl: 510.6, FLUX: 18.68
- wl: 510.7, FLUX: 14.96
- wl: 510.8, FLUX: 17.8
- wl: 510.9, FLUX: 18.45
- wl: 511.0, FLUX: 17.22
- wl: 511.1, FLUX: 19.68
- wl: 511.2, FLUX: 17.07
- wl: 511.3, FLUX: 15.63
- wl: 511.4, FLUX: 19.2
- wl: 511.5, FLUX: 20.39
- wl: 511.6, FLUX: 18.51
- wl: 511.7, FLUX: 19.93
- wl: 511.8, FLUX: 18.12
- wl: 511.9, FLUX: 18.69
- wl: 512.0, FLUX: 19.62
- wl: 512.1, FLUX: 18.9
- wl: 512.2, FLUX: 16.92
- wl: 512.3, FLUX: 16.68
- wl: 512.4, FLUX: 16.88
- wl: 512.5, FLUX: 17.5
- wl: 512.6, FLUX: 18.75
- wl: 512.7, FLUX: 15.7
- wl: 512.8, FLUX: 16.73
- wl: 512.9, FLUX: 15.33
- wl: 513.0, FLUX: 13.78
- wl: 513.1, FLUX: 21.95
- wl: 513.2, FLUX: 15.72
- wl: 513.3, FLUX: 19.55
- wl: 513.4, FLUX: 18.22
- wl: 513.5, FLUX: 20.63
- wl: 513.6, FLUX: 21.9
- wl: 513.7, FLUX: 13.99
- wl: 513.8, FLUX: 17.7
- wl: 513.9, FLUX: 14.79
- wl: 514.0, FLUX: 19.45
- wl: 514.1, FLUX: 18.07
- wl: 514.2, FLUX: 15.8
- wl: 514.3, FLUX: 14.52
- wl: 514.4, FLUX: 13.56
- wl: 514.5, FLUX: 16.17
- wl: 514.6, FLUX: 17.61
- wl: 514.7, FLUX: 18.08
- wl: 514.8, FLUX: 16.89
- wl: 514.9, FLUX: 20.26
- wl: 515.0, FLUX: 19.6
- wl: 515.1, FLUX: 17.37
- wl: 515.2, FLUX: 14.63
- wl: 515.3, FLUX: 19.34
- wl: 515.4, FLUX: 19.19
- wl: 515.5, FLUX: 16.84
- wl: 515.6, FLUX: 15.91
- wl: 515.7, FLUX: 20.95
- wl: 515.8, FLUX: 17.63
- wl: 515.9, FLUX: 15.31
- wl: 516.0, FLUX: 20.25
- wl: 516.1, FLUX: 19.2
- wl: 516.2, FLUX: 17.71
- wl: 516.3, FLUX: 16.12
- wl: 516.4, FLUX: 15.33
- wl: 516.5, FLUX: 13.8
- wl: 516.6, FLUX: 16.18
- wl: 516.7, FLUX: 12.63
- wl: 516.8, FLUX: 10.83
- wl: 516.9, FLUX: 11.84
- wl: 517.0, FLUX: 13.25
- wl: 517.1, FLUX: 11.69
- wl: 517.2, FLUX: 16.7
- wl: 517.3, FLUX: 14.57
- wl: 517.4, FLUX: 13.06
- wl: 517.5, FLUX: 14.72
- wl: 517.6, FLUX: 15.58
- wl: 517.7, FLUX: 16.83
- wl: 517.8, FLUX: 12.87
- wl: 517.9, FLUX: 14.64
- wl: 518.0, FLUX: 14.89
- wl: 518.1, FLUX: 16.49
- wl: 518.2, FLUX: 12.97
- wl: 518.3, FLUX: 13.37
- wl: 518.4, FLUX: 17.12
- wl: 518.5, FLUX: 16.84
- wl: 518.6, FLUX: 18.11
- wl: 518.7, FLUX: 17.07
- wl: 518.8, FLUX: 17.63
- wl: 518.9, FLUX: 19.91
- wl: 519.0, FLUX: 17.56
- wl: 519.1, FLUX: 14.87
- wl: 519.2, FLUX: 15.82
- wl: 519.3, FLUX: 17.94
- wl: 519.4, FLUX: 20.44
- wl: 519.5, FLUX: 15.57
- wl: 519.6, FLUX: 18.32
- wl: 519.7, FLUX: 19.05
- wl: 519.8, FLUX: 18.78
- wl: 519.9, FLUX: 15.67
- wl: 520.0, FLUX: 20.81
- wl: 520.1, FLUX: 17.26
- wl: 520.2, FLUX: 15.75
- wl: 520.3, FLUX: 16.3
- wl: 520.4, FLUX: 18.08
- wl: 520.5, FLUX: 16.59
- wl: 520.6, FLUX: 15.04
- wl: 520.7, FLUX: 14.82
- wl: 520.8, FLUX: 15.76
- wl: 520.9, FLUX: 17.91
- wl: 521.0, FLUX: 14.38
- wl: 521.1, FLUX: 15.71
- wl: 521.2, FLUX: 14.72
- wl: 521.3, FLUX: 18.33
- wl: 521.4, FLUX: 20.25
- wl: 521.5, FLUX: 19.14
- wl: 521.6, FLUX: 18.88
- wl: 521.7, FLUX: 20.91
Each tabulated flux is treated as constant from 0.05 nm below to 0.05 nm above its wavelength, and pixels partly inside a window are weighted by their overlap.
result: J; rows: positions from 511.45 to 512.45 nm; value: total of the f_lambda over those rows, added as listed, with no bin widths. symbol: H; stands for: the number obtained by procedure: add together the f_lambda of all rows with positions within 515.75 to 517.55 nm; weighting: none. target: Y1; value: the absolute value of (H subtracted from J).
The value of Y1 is 86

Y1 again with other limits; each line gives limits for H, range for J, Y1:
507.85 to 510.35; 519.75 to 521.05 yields 207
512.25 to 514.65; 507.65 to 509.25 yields 150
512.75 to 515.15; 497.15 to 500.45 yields 197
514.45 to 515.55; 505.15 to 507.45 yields 264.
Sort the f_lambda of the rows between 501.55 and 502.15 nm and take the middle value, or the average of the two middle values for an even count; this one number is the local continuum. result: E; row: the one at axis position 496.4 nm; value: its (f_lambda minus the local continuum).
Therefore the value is 3.1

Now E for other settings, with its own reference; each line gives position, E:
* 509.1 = 4.7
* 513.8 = 1.7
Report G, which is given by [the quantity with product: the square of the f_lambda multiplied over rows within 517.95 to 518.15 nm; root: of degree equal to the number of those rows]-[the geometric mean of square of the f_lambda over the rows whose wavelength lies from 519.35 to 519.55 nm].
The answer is -73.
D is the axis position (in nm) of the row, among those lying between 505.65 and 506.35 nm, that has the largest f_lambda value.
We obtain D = 505.7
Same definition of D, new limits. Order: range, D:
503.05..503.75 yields 503.4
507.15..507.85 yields 507.2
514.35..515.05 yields 514.9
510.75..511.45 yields 511.1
